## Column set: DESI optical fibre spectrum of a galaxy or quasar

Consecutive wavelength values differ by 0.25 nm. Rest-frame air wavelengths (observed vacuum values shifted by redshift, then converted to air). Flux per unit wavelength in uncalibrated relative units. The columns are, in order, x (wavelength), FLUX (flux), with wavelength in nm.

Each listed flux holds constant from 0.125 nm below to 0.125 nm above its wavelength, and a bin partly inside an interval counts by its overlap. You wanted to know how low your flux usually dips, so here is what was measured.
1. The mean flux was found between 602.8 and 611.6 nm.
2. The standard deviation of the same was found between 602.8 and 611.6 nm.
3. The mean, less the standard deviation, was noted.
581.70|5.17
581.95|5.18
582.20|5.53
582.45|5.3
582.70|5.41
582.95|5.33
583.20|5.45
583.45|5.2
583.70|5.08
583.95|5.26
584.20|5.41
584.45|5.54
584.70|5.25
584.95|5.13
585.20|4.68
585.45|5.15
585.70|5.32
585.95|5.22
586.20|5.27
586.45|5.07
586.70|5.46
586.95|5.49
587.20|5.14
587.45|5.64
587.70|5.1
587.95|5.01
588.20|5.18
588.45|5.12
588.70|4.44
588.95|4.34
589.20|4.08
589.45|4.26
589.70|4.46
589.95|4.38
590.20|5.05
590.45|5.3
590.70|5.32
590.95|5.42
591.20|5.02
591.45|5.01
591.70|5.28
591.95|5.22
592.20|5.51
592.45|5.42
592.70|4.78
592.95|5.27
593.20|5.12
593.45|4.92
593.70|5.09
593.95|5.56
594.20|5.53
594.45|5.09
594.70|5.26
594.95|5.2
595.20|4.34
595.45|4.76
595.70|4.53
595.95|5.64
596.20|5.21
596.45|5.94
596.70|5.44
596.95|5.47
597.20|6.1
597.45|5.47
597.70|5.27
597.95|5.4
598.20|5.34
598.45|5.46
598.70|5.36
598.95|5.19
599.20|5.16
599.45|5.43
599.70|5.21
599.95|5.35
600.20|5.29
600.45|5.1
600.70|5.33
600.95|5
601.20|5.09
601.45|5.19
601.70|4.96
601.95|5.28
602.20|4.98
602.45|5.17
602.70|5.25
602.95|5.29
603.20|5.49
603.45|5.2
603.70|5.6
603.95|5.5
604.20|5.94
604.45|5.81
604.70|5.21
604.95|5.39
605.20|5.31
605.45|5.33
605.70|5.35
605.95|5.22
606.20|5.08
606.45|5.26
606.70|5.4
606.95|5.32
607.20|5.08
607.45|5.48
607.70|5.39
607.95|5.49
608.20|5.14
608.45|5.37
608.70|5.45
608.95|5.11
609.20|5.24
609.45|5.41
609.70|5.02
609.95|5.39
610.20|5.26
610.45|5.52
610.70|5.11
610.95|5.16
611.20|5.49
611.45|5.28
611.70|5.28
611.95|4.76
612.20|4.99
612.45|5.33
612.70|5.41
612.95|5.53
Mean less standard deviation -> 5.15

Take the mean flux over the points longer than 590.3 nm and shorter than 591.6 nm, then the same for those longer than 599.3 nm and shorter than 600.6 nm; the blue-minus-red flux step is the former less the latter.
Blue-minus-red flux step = -0.06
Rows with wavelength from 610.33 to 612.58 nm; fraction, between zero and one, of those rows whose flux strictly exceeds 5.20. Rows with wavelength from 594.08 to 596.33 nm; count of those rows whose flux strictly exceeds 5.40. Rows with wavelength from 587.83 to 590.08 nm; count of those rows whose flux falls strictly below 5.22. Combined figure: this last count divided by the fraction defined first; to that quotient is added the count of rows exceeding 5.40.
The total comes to 18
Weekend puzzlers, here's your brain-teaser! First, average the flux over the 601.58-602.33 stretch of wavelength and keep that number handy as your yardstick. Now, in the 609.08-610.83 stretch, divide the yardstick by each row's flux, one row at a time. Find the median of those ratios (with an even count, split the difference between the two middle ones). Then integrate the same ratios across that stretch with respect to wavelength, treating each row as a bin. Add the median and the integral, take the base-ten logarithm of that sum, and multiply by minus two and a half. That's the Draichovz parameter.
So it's -1.06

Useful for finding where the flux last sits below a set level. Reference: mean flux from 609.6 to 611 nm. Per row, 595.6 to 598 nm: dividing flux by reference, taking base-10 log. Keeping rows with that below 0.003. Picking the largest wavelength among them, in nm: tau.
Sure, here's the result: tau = 597.70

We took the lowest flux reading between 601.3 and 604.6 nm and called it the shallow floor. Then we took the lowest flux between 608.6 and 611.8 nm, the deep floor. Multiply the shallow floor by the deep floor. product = 24.9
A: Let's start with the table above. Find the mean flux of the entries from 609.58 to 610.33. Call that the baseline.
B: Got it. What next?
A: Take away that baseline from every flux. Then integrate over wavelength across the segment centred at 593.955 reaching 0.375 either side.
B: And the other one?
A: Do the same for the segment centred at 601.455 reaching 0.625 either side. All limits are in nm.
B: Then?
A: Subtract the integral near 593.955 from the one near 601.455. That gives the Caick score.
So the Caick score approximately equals -0.3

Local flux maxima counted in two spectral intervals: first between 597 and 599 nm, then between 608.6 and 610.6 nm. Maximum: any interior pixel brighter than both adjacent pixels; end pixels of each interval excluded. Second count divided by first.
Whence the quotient 1.00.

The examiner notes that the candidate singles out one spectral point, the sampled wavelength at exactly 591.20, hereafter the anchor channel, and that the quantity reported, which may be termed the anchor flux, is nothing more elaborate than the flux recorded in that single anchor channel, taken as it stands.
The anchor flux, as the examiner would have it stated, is 5.02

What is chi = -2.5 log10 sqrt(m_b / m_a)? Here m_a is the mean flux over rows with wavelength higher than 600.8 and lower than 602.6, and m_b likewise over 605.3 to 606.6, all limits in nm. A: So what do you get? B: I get -0.016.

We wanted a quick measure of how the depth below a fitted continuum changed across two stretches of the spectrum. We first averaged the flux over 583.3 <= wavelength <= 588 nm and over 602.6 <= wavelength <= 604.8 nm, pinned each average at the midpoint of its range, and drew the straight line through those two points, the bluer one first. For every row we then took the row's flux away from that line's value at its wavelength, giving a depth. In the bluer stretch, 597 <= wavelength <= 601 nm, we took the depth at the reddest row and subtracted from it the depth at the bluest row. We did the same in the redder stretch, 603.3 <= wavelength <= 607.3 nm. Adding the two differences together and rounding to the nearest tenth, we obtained 1.3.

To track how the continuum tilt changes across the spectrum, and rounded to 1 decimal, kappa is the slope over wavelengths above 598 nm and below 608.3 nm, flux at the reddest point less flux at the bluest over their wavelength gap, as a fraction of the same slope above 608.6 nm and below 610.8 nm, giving 0.1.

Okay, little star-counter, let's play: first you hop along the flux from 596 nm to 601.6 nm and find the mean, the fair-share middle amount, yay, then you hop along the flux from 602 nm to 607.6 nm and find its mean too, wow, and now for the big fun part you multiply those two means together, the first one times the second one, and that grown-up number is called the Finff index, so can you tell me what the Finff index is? 28.6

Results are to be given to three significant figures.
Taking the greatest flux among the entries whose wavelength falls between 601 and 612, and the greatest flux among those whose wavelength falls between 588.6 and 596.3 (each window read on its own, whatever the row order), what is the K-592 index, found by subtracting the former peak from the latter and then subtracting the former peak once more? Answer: -6.24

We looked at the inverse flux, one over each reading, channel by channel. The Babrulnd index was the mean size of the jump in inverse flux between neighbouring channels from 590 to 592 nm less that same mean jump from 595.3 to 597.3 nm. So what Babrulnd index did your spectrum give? -0.0124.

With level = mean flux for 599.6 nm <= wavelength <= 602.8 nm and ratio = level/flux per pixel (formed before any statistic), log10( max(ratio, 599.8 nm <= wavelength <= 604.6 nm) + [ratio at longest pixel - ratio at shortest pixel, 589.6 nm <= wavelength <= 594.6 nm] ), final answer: -0.046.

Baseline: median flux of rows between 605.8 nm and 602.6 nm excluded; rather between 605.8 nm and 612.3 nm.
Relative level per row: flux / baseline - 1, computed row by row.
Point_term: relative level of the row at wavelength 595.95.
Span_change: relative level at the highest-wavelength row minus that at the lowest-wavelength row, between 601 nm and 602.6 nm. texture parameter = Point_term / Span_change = 4.6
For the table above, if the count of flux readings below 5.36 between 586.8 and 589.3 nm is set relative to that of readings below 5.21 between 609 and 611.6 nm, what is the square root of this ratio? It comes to 1.6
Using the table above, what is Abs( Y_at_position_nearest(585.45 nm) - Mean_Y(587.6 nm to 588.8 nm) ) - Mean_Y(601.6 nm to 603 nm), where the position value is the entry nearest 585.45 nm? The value -4.98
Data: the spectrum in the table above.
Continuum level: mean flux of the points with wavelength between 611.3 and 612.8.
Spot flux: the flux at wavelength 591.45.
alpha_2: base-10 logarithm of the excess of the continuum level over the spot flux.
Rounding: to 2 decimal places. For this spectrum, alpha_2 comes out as -0.78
